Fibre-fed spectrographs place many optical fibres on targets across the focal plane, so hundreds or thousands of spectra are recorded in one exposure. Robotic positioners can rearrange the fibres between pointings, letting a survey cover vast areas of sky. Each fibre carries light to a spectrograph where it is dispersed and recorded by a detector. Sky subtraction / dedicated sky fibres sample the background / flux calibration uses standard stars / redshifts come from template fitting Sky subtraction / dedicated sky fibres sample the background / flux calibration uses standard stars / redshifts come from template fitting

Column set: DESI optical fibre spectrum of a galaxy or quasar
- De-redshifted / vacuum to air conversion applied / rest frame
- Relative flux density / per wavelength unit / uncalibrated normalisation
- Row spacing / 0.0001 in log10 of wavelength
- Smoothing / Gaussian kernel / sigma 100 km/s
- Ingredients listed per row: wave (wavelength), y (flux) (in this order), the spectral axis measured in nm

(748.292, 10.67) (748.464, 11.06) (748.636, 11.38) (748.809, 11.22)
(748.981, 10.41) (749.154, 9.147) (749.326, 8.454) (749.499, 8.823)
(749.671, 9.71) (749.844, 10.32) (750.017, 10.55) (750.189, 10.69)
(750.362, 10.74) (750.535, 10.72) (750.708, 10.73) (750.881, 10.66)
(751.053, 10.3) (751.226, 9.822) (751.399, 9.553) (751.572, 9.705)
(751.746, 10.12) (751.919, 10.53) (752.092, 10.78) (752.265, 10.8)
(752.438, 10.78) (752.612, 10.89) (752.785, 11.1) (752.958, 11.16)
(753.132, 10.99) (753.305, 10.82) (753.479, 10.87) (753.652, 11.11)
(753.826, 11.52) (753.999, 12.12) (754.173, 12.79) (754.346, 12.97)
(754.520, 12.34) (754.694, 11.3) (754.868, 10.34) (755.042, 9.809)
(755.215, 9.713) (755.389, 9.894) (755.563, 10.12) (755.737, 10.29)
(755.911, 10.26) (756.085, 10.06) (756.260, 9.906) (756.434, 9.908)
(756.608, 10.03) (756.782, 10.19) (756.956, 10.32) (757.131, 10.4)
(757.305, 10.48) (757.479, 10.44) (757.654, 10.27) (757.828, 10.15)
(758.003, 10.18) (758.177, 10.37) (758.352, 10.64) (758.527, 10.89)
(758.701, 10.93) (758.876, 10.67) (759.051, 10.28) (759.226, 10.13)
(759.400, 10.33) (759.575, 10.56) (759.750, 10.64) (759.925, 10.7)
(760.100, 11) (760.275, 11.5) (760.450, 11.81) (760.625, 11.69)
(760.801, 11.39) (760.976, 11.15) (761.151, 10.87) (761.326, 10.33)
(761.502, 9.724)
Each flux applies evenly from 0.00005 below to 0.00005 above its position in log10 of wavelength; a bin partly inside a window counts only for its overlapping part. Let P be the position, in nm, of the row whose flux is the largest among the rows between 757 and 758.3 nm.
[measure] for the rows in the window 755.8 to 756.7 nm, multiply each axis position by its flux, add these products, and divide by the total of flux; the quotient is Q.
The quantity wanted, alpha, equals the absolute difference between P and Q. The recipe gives 1.05 nm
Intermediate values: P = 757.305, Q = 756.26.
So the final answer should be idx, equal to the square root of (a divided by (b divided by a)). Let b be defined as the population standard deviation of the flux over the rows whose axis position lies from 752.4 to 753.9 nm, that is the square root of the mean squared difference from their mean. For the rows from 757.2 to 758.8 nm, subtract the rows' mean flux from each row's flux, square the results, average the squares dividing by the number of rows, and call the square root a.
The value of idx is 0.58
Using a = 0.3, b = 0.22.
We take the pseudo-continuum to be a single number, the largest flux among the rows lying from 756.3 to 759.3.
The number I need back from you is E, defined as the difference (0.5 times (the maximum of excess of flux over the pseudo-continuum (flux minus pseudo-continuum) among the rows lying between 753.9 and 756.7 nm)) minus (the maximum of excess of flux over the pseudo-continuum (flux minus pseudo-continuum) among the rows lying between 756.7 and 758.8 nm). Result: 1.02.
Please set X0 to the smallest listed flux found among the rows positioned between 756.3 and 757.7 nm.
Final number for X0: 9.908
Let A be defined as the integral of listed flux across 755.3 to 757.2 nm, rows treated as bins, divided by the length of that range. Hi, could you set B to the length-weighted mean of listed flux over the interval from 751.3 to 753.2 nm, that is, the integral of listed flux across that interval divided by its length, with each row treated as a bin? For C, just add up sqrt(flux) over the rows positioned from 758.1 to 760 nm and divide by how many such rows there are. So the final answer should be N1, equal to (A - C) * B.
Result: 73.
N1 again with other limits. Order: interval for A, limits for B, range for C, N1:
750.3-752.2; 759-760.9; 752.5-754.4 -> 76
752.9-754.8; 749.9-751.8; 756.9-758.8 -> 87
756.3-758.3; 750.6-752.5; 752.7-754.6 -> 71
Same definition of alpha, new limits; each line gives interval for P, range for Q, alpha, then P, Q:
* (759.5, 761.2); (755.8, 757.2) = 3.93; 760.450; 756.52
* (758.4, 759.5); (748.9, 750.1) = 9.19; 758.701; 749.51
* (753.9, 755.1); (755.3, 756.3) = 1.48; 754.346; 755.82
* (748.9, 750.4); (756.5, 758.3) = 7.03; 750.362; 757.39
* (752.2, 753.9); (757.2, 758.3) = 3.91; 753.826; 757.74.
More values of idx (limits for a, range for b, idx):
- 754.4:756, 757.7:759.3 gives 1.46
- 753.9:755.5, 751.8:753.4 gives 2.98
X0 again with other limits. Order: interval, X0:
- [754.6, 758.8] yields 9.713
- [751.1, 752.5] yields 9.553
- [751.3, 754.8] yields 9.553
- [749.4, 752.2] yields 8.823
